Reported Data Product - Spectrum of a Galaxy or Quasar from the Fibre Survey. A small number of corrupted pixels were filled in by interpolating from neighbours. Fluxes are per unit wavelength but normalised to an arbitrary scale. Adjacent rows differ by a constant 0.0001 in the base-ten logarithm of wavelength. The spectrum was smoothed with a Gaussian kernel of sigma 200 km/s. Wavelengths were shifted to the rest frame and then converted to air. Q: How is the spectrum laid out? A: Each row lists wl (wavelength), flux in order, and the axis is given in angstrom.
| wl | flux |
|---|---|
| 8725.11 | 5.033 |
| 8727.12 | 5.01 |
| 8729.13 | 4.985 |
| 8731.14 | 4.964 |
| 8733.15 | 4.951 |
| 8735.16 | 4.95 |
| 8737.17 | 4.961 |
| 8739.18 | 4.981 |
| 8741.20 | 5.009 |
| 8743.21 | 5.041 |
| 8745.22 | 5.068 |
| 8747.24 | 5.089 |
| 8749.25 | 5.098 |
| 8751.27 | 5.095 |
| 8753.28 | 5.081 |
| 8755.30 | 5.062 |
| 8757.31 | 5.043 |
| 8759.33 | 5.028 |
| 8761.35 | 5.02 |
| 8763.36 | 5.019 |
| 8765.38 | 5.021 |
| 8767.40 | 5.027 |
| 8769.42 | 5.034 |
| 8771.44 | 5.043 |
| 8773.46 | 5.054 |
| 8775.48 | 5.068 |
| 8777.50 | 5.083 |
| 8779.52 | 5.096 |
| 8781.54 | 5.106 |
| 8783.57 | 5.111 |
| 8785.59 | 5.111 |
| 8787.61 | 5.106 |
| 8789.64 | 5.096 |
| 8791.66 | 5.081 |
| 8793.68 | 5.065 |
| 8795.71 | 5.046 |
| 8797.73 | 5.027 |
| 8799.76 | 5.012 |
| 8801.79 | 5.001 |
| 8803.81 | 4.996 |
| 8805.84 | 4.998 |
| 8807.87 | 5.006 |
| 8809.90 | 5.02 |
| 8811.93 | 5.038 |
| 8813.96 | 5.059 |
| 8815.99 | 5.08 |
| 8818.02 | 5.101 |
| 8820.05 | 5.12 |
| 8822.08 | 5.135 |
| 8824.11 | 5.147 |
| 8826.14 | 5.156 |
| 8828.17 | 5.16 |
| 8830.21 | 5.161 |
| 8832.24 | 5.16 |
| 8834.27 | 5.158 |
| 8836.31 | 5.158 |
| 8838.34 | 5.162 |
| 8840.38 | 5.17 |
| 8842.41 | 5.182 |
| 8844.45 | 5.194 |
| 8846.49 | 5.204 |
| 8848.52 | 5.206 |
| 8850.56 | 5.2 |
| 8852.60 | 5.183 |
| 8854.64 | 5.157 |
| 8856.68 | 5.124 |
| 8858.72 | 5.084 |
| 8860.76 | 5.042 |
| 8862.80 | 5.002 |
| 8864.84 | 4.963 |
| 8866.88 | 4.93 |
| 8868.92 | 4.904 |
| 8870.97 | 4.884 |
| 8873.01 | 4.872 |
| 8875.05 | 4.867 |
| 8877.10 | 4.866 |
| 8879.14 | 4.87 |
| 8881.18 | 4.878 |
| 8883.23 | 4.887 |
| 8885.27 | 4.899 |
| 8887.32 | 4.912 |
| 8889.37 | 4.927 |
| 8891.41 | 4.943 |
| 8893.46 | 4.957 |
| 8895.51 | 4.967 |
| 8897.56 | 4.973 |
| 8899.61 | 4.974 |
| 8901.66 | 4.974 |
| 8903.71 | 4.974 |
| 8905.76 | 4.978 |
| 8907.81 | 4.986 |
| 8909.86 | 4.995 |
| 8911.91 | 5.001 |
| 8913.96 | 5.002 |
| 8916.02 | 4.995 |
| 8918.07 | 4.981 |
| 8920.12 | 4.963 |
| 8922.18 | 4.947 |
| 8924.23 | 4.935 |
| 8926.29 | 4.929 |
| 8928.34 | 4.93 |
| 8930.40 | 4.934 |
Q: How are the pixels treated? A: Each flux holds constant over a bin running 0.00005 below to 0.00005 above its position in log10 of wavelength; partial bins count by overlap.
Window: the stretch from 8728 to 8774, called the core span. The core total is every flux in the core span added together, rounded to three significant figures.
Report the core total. 116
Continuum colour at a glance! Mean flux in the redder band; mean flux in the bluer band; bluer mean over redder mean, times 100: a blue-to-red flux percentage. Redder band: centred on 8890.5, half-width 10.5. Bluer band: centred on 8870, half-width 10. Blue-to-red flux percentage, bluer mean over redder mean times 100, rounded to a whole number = 100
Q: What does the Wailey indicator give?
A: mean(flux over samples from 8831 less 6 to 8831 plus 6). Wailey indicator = 5.16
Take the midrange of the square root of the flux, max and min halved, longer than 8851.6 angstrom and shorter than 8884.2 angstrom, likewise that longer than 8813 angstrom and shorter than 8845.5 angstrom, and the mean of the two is 2.25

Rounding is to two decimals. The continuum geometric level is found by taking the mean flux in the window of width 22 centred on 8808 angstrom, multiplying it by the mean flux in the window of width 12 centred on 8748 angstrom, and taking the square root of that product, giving 5.05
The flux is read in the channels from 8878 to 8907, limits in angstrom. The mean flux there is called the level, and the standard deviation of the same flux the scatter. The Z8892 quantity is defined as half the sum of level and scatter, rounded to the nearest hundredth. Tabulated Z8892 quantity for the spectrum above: 2.49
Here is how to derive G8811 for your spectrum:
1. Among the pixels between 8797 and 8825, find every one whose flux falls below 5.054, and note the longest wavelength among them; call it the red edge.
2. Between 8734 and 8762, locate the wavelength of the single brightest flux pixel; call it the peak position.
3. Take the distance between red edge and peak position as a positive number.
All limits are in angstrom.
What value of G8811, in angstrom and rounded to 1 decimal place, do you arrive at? 62.7 angstrom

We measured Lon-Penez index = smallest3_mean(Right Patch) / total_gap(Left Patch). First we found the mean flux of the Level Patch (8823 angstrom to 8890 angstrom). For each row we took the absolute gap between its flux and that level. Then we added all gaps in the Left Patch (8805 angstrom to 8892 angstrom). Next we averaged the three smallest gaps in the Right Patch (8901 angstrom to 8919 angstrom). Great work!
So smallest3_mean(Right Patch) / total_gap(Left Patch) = 0.011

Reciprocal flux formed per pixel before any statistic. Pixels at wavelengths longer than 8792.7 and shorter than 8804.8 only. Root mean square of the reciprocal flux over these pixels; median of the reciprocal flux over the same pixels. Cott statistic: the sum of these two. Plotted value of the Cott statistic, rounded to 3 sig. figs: 0.398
